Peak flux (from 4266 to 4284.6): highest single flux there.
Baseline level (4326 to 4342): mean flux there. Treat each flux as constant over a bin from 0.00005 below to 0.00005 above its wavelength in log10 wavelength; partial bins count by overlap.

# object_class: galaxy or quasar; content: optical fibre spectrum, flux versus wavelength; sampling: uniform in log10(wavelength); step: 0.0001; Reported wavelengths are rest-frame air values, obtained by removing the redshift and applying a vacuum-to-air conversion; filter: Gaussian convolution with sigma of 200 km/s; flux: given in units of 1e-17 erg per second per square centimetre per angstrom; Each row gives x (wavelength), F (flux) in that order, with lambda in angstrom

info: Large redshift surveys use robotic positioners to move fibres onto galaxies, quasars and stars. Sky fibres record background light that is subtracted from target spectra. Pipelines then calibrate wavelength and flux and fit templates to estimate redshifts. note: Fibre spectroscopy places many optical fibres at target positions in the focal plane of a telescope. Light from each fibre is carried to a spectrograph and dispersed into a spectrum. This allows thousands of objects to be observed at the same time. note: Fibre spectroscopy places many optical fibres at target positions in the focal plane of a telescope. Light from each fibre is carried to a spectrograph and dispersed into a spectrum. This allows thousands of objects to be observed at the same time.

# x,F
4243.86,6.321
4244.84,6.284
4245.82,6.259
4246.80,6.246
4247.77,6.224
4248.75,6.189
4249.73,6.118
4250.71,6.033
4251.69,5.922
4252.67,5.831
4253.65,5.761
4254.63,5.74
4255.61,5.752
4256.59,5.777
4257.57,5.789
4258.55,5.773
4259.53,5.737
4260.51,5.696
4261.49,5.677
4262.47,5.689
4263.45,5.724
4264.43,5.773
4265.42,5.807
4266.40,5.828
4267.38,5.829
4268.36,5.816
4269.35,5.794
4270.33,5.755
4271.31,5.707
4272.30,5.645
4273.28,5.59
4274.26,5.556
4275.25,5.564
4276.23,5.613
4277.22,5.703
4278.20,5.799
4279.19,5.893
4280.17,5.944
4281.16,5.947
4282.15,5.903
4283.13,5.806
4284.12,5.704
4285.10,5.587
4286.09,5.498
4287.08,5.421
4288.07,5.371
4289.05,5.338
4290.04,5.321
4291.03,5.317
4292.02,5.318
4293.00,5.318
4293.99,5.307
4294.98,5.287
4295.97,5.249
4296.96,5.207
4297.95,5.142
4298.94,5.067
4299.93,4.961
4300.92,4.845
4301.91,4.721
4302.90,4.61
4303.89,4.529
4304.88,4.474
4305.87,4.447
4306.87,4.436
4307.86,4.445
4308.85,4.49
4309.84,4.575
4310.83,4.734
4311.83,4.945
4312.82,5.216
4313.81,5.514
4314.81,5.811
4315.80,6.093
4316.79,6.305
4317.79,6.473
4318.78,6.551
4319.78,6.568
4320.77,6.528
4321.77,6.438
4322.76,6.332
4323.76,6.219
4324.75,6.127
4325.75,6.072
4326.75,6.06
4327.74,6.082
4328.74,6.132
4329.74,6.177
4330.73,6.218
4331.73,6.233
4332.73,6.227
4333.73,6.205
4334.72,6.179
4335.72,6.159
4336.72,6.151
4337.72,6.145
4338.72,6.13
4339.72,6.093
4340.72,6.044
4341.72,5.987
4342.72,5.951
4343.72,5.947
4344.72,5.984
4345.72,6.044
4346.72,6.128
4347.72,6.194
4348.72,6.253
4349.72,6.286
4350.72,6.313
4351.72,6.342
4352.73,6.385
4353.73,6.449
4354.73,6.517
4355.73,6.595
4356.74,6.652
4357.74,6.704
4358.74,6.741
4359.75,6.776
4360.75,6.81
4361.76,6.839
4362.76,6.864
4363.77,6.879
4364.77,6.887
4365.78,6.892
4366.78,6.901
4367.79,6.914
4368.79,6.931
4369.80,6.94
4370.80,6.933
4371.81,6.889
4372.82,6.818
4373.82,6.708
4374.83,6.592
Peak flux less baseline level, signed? -0.2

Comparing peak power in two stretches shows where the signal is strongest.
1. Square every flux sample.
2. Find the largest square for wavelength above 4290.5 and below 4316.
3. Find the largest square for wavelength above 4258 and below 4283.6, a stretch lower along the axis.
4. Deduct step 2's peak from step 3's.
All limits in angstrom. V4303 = -1.8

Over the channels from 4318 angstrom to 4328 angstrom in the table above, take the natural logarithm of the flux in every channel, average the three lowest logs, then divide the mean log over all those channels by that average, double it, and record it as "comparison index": 2.04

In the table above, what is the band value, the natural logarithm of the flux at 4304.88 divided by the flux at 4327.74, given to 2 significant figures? -0.31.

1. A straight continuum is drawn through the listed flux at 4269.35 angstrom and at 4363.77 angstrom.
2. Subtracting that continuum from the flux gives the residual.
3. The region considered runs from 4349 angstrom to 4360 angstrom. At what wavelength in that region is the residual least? 4349.72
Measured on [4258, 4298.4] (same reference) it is 4297.95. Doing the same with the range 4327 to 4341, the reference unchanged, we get 4340.72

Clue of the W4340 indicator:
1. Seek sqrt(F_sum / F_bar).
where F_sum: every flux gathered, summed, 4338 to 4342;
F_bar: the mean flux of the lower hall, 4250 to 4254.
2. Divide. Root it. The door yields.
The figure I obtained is 2.03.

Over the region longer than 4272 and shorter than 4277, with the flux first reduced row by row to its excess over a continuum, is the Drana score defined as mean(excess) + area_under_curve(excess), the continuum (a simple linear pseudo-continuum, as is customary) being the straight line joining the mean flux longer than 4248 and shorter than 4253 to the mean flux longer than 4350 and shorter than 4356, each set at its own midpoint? -3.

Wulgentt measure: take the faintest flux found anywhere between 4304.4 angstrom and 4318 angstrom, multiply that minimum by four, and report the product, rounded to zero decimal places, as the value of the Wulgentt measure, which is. 18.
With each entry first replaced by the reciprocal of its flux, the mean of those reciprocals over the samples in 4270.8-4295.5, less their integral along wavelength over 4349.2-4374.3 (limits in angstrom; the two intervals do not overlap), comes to -3.56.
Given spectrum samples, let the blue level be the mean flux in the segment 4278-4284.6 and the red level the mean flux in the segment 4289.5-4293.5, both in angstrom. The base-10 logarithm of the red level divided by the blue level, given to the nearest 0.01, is -0.04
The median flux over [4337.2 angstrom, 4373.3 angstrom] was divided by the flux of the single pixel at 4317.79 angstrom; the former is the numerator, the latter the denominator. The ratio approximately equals 1.01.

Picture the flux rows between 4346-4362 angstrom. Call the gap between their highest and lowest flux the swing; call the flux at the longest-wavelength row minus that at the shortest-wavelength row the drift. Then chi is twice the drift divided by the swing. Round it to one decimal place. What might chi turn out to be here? 2.0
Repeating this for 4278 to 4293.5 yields -1.5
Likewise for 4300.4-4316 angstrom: 1.5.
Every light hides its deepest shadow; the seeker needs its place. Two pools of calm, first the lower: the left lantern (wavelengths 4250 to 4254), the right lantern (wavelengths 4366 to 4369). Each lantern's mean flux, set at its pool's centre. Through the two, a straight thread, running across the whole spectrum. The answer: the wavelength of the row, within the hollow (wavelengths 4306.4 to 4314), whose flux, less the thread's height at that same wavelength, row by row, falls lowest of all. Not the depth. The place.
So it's 4306.87 angstrom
